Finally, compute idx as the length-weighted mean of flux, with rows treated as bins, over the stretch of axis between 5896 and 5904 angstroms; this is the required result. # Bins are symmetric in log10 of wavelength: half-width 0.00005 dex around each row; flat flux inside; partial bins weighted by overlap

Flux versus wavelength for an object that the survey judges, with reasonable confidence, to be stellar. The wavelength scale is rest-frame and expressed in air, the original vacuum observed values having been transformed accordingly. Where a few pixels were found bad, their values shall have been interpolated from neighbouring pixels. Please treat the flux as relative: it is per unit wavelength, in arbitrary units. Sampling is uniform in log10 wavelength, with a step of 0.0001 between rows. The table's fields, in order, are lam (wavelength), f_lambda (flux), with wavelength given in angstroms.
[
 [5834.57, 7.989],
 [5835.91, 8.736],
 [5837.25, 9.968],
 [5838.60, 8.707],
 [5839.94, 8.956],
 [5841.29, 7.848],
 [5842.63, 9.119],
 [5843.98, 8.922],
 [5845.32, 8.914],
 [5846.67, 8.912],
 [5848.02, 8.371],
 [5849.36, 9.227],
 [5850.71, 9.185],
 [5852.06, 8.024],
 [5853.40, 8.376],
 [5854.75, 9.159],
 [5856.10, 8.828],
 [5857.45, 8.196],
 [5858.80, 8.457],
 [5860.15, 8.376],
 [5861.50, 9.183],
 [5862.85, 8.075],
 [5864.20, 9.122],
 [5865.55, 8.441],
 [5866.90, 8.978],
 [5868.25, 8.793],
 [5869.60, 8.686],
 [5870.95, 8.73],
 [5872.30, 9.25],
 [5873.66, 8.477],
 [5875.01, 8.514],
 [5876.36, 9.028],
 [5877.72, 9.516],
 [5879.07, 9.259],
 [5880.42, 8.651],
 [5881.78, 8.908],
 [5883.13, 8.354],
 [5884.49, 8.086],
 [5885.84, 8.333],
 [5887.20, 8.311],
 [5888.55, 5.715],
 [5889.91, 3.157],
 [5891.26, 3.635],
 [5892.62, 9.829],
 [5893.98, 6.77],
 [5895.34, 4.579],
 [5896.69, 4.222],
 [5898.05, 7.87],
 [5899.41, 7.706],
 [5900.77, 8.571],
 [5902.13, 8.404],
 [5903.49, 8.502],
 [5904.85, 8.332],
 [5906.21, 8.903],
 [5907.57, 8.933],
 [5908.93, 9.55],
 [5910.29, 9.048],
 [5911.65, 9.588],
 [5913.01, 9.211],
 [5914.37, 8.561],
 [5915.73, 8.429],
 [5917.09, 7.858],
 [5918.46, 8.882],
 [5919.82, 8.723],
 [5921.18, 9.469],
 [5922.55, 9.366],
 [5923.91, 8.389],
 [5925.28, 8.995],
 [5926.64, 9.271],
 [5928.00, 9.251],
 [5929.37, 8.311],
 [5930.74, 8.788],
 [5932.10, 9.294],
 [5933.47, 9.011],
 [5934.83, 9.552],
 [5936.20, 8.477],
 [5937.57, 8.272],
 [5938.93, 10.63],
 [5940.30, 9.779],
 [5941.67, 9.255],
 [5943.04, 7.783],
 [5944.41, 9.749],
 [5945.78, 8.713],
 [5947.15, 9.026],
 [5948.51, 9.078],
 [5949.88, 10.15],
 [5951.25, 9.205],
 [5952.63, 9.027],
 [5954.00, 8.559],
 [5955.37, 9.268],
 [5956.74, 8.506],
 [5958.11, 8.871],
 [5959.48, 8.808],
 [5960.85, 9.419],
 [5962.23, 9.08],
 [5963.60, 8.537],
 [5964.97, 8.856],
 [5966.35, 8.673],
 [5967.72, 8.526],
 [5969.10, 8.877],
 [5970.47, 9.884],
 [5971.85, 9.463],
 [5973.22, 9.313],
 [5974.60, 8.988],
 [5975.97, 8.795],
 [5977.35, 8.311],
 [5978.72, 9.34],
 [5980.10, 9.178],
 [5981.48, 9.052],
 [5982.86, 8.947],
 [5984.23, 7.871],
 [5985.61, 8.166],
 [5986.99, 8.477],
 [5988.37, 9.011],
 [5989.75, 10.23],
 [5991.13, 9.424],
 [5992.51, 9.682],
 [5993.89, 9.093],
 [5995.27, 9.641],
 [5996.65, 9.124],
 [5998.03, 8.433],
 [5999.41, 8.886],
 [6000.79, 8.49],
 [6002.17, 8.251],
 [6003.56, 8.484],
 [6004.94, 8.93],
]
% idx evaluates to 7.5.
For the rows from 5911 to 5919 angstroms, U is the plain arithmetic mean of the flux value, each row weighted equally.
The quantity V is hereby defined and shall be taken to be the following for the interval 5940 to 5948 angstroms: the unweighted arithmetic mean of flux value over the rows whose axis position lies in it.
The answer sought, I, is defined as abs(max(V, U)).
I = 9.05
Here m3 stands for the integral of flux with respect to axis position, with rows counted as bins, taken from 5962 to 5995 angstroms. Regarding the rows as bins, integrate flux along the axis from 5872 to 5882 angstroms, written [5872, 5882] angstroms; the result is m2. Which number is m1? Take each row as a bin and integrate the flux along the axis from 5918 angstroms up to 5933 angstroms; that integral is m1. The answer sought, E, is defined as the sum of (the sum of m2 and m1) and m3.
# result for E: 521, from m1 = 135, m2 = 89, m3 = 297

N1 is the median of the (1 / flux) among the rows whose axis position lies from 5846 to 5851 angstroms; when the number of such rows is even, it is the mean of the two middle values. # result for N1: 0.111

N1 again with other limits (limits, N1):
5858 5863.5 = 0.119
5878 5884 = 0.114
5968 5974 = 0.107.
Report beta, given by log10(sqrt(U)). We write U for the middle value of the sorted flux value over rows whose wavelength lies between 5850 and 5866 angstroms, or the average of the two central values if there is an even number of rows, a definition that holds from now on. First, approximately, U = 8.4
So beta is 0.463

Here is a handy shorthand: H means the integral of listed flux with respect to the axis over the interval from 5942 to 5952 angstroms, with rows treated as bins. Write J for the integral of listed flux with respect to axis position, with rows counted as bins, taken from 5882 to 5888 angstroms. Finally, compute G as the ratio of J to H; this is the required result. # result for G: 0.5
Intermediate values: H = 91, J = 50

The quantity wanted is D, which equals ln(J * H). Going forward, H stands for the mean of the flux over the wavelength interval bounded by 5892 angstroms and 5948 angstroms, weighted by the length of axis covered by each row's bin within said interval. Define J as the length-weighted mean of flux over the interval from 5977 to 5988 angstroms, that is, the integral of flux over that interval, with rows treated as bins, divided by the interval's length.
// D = 4.32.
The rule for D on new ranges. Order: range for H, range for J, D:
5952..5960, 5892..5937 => 4.32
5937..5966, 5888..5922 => 4.26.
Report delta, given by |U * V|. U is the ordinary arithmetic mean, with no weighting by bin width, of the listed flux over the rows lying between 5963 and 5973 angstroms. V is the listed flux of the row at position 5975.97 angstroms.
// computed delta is 78.9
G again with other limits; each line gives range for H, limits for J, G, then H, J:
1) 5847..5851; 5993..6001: 2.0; 36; 72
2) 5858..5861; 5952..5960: 2.8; 25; 71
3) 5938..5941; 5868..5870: 0.6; 30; 17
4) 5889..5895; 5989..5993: 1.1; 35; 39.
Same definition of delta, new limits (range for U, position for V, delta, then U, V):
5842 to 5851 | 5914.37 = 76.6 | 8.95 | 8.561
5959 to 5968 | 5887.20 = 73.5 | 8.84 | 8.311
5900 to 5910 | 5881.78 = 77.9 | 8.74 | 8.908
